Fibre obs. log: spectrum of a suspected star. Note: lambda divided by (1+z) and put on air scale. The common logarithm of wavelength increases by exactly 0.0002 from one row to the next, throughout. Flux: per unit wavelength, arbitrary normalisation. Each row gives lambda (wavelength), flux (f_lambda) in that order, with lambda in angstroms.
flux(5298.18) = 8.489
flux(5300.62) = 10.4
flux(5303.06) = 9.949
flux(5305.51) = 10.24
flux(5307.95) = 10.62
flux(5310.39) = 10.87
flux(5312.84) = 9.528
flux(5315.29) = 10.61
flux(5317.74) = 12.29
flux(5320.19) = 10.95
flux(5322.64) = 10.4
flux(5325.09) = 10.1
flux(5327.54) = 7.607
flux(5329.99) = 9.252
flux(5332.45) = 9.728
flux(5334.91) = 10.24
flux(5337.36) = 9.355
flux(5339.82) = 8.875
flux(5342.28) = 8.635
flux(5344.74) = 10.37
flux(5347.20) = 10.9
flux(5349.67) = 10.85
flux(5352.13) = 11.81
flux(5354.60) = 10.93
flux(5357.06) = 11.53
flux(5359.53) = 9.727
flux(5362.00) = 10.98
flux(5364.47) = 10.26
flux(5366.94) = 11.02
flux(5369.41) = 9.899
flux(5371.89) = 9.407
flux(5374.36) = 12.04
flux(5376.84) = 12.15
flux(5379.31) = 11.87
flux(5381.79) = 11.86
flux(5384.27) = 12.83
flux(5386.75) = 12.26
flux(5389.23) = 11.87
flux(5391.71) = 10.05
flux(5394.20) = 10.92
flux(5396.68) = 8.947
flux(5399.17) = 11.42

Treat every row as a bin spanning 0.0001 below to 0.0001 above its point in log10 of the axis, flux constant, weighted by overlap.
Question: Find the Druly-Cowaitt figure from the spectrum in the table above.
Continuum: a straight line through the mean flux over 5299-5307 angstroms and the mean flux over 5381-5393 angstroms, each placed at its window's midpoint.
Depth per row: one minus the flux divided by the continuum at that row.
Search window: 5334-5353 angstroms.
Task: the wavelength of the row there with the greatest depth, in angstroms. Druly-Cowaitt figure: 5342.28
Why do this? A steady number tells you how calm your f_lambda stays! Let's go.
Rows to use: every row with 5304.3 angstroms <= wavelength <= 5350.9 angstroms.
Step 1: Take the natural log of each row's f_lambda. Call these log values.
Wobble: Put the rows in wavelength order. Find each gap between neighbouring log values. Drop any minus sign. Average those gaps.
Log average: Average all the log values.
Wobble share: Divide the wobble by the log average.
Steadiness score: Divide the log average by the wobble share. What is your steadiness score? 59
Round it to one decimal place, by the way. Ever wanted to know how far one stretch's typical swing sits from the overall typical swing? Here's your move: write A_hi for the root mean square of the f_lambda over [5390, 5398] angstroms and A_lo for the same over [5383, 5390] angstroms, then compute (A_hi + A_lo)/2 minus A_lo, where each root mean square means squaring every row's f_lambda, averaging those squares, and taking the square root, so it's -1.2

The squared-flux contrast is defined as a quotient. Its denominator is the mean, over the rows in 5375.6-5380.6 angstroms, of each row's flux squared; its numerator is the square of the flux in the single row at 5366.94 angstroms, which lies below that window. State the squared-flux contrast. 0.84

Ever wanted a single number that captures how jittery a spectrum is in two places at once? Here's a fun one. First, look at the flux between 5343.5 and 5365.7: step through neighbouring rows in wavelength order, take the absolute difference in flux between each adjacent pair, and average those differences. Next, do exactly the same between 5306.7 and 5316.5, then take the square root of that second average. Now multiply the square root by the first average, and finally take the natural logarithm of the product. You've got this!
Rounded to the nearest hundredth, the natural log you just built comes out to -0.22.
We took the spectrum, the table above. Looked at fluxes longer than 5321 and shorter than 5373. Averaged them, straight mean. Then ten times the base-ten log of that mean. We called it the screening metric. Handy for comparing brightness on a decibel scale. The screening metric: 10.0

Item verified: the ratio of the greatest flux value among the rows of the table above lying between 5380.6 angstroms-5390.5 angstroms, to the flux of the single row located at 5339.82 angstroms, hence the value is 1.45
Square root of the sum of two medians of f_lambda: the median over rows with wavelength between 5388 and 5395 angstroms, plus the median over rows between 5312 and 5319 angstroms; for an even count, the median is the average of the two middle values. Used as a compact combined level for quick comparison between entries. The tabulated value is 4.64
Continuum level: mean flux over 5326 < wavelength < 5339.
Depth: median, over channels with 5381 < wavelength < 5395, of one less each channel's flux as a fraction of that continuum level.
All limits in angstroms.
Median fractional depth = -0.28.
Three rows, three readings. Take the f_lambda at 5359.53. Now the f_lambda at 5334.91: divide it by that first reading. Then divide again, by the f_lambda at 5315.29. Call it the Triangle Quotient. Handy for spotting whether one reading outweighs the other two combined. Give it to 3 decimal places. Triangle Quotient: 0.099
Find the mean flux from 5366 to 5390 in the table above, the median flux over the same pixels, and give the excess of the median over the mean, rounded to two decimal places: 0.35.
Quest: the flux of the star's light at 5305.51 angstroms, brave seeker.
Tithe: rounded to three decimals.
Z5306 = 10.240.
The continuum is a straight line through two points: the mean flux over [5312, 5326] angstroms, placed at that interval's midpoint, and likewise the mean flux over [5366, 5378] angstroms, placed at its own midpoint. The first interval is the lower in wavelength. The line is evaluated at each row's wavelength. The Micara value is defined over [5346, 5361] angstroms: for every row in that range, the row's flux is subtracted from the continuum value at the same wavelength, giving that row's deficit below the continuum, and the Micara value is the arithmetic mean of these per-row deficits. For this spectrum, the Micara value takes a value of -0.1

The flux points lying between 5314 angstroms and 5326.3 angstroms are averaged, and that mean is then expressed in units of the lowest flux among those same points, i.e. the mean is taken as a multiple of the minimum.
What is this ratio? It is 1.08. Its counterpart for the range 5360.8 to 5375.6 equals 1.13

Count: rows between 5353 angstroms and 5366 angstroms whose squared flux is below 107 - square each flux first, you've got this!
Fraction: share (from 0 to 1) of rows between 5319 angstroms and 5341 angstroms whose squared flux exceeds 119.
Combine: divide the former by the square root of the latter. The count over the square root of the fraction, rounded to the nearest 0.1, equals 6.0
